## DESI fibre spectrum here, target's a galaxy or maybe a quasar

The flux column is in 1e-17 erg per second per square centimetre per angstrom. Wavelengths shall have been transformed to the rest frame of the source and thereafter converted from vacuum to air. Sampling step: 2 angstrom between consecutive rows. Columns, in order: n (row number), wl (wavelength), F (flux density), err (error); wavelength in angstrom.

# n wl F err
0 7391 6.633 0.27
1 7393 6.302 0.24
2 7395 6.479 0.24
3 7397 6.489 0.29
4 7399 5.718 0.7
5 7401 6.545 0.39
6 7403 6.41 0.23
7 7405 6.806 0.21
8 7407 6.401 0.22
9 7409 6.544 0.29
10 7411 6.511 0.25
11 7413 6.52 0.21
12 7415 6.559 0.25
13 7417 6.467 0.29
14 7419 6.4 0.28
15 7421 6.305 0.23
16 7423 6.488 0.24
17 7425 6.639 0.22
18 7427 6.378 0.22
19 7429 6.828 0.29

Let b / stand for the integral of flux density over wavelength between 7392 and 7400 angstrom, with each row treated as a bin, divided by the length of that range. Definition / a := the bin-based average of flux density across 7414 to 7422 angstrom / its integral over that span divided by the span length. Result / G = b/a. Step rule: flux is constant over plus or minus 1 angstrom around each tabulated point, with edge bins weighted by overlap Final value 0.97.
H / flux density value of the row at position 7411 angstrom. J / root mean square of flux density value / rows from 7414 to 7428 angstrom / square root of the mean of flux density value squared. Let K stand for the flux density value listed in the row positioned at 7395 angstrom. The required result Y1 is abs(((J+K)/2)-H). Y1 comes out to 0.04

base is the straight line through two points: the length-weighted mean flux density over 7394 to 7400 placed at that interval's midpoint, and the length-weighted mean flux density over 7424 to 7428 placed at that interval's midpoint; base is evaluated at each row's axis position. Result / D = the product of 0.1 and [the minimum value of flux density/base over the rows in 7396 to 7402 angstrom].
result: 0.092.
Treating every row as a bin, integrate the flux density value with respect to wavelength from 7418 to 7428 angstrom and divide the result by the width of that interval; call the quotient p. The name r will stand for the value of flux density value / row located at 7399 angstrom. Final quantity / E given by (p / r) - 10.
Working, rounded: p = 6.44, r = 5.718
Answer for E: -8.87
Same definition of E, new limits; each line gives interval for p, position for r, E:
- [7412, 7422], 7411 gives -9.01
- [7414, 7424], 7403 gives -8.99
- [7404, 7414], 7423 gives -8.99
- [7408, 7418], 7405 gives -9.04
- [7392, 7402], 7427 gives -9.01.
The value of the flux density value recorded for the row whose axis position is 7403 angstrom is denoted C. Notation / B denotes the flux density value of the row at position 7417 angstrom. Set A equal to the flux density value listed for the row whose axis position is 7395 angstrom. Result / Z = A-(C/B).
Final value 5.49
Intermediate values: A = 6.479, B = 6.467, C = 6.41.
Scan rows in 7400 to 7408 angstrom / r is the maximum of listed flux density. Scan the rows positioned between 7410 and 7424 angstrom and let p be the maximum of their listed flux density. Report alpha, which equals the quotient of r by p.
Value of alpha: 1.04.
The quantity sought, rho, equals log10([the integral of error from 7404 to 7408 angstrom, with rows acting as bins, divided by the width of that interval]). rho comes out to -0.67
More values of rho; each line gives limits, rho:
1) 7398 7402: -0.26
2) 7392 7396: -0.62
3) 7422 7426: -0.64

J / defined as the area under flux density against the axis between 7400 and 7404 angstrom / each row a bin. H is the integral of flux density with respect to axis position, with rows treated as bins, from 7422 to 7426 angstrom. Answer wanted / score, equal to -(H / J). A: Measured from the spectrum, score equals -1.01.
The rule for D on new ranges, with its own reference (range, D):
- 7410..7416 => 0.102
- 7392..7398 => 0.102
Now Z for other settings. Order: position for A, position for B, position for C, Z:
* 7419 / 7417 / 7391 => 5.37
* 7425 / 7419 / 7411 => 5.62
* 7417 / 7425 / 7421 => 5.52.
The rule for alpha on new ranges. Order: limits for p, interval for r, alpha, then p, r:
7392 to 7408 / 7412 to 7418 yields 0.96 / 6.806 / 6.559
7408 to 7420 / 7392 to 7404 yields 1.00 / 6.559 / 6.545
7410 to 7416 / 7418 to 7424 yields 0.99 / 6.559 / 6.488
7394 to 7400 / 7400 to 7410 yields 1.05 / 6.489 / 6.806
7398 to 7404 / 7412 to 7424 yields 1.00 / 6.545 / 6.559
